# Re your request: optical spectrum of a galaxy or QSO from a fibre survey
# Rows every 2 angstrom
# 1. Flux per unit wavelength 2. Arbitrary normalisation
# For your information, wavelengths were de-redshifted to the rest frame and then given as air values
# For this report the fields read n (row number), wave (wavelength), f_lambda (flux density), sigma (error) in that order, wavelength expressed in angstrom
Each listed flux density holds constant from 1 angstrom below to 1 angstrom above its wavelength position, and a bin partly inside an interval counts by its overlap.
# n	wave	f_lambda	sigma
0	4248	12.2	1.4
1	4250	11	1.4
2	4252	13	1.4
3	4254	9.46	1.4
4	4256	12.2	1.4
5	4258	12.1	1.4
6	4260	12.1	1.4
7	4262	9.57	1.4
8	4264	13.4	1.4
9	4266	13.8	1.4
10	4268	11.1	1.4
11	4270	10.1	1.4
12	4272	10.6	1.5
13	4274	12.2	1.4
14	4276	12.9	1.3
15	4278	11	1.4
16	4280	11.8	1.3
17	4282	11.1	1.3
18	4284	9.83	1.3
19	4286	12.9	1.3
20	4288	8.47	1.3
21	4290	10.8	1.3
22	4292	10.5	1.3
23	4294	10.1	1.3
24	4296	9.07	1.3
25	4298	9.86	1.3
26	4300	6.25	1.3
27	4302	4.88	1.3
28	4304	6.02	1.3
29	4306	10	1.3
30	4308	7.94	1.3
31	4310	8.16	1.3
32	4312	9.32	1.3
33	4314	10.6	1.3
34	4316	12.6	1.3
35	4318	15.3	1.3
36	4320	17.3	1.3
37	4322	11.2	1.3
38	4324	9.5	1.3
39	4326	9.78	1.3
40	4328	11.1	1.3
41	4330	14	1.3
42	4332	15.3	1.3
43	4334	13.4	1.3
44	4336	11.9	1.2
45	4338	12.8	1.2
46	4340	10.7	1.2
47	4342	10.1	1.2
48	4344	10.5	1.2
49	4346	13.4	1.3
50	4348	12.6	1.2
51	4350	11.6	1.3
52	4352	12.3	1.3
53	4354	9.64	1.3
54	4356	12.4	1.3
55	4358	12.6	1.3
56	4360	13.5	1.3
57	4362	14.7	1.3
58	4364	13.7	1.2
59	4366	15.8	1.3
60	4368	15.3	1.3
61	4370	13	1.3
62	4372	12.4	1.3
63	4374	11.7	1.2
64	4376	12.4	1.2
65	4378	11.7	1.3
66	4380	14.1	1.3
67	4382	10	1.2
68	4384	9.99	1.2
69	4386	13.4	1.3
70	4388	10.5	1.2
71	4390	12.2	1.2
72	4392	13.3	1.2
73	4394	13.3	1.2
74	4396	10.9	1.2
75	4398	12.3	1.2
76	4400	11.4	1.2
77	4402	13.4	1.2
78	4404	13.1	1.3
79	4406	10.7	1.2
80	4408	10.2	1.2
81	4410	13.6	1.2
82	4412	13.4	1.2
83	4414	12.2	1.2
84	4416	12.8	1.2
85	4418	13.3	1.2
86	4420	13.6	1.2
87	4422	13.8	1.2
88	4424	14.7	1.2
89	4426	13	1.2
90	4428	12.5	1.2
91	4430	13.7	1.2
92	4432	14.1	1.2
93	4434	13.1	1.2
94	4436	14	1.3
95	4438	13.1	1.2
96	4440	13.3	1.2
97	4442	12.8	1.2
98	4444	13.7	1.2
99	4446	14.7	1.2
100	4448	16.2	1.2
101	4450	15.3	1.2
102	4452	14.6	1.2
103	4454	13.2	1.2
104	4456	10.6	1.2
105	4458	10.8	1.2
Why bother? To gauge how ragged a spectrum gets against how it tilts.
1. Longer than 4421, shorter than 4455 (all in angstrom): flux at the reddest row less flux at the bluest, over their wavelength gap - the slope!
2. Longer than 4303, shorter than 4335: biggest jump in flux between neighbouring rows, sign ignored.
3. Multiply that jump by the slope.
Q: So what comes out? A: -0.11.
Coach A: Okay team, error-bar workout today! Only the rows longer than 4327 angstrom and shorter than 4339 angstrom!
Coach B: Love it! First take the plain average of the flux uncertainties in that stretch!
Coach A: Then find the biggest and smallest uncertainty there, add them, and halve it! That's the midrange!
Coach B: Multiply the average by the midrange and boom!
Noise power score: 1.58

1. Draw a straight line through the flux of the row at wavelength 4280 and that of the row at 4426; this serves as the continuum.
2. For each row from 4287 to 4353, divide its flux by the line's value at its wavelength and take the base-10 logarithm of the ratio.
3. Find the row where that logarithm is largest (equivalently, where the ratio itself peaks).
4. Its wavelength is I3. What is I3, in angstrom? 4320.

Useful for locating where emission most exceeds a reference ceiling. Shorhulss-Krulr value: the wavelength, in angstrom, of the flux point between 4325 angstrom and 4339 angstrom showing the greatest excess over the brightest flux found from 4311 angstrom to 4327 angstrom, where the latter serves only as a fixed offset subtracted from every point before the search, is 4332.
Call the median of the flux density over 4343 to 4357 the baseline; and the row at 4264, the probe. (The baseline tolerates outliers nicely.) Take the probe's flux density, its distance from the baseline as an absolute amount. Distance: 1.1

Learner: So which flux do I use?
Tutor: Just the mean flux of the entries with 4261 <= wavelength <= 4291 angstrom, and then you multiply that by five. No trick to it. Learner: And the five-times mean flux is 56.5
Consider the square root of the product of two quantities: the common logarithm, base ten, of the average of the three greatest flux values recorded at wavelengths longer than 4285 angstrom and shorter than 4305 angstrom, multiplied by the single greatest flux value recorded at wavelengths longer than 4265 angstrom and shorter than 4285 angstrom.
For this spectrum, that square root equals 3.82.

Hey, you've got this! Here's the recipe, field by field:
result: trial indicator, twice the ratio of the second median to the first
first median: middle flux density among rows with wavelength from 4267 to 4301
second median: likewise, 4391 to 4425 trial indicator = 2.51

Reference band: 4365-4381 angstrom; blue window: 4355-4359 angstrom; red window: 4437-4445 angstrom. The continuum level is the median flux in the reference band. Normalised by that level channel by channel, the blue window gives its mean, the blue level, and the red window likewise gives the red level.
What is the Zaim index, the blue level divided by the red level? 0.95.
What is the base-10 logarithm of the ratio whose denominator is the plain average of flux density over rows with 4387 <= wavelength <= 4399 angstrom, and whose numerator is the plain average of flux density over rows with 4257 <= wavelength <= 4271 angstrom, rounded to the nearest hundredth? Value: -0.01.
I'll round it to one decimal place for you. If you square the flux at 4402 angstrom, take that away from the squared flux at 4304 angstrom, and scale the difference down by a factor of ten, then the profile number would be -14.3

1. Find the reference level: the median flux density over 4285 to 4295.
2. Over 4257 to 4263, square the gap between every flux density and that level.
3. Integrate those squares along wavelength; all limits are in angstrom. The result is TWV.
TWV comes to 12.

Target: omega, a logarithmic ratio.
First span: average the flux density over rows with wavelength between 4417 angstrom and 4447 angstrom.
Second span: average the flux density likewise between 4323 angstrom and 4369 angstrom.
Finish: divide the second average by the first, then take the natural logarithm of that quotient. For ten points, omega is -0.08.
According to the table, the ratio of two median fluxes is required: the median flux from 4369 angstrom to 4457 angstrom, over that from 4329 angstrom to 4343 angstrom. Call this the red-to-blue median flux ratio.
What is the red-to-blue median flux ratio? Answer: 1.02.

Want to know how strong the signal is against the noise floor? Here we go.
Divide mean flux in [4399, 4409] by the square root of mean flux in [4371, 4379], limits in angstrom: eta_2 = 3.4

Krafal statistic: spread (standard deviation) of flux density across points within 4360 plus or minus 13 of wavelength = 1.6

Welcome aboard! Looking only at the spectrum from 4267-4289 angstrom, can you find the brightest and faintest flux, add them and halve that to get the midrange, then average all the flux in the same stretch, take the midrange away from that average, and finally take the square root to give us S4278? 0.64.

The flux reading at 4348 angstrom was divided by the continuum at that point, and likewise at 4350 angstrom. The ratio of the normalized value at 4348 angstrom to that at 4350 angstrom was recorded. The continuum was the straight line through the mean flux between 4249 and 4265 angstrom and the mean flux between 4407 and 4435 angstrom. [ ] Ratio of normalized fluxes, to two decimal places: 1.09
